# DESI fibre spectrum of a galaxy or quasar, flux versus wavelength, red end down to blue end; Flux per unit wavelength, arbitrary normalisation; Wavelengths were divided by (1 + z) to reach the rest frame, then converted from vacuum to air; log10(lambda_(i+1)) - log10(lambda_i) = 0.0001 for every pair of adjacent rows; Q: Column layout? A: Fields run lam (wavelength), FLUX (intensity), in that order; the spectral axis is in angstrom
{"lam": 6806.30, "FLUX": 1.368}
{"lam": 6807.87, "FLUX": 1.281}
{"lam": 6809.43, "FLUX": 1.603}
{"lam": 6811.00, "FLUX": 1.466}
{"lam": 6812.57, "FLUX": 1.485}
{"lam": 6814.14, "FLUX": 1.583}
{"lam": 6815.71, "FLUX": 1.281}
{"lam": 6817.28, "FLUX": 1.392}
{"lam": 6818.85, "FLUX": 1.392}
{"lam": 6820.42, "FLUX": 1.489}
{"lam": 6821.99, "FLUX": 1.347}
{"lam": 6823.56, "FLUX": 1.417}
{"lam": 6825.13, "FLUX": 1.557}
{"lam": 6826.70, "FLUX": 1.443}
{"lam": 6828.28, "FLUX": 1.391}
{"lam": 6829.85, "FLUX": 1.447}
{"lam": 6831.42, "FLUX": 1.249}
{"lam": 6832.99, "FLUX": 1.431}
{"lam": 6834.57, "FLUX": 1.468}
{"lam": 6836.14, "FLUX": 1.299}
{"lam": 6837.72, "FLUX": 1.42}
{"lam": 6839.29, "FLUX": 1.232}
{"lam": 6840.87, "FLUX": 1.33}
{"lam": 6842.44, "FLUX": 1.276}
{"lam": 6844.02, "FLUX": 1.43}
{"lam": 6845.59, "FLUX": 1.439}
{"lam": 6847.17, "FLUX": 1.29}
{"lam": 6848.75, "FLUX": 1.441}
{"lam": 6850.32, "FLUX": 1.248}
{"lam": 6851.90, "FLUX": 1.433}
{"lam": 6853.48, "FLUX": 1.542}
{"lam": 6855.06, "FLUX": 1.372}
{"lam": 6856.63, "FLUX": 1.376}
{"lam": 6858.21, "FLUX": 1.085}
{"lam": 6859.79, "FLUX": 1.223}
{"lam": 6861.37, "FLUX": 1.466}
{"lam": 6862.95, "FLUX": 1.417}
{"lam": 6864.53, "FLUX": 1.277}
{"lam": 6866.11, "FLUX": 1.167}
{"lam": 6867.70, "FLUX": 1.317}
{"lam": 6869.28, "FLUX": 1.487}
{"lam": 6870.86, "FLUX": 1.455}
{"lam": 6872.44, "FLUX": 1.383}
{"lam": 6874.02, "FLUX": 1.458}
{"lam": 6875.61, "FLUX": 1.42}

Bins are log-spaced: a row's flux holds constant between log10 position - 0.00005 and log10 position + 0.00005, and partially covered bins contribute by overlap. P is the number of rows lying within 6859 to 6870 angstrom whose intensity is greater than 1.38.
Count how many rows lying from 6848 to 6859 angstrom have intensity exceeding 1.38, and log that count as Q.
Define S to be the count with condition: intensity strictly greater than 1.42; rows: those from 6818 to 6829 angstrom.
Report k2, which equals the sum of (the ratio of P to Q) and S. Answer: 4.0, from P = 3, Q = 3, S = 3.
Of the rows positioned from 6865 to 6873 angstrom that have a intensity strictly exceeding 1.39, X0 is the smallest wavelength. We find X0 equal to 6869.28 angstrom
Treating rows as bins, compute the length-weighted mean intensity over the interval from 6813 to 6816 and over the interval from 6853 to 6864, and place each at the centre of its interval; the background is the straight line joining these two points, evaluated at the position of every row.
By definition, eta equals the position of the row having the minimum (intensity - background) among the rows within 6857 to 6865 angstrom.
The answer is 6858.21 angstrom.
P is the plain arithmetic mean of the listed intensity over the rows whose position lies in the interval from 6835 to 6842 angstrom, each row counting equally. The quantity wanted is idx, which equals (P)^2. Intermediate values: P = 1.32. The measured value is 1.74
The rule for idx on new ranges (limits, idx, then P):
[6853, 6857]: 2.04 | 1.43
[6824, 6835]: 2.04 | 1.43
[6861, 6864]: 2.08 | 1.44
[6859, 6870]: 1.79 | 1.34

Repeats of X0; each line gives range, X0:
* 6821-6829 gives 6823.56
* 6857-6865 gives 6861.37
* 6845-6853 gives 6845.59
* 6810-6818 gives 6811.00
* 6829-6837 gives 6829.85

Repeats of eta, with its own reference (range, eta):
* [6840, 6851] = 6850.32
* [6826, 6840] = 6831.42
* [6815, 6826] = 6815.71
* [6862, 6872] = 6866.11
